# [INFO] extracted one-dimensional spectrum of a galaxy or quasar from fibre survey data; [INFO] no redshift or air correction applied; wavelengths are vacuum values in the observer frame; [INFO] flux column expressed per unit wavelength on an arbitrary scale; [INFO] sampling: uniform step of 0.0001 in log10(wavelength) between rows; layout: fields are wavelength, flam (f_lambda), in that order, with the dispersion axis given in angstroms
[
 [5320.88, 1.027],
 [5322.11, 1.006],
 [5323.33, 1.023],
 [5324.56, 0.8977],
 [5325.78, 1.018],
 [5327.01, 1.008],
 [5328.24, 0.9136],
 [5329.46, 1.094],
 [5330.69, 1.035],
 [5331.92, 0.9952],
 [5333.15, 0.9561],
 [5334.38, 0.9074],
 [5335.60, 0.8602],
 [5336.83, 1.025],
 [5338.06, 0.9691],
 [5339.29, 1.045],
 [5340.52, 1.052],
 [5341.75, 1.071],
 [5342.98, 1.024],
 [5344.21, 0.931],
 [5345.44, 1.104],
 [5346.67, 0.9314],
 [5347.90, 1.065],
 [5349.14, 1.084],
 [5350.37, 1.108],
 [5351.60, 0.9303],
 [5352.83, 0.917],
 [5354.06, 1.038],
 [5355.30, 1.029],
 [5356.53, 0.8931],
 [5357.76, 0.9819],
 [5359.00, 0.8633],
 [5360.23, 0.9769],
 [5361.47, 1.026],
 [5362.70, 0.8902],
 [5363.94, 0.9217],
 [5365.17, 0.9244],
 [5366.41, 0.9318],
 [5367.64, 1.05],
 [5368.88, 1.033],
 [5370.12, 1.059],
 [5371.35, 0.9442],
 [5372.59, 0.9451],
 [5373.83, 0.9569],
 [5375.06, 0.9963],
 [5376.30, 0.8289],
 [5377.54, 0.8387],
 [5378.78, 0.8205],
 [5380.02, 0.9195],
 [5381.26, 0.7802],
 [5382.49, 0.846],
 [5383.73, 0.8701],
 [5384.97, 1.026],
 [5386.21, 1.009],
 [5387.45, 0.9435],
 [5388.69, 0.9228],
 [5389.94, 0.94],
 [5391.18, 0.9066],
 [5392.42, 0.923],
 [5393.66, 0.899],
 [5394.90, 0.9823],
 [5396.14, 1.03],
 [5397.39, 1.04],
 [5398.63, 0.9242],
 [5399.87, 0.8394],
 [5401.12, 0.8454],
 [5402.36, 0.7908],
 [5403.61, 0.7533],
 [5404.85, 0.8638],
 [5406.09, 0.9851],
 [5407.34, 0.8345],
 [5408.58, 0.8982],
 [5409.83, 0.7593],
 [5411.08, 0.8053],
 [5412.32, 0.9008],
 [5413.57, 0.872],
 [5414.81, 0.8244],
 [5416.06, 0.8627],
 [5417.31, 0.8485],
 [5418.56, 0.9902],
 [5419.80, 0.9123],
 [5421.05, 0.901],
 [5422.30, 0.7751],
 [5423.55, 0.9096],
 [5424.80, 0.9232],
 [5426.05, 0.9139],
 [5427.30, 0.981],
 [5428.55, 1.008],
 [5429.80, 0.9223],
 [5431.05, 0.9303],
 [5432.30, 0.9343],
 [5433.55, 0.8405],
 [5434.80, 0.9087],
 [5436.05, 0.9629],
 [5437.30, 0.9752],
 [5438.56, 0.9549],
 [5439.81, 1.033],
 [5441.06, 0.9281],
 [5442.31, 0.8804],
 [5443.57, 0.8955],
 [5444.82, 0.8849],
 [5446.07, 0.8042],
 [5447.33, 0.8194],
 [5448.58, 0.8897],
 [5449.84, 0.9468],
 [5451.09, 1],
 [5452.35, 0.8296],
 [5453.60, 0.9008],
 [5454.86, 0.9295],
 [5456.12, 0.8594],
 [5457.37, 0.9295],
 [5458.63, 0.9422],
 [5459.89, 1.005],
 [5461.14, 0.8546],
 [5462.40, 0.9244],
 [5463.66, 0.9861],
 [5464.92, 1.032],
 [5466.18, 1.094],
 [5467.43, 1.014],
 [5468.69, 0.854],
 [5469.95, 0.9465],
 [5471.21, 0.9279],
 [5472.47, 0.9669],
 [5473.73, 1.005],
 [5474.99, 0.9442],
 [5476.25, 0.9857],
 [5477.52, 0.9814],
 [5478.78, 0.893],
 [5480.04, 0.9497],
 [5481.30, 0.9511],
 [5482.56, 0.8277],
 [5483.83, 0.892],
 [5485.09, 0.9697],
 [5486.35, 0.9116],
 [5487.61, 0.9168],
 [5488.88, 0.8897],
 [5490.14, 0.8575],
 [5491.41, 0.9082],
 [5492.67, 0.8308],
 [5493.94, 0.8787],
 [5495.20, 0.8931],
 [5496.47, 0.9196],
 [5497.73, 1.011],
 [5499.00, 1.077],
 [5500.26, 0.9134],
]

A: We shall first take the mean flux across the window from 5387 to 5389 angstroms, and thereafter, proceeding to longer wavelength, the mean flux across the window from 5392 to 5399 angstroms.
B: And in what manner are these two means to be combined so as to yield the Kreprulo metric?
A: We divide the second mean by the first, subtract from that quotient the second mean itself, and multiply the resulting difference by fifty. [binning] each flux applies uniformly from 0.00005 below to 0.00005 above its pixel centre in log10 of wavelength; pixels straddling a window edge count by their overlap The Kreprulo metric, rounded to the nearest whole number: 3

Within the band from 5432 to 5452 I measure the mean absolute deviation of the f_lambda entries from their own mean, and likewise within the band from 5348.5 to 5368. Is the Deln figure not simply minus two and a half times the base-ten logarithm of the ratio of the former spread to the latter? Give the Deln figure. 0.25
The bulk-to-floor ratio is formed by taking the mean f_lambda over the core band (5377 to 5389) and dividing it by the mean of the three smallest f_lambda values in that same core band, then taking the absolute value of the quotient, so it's 1.10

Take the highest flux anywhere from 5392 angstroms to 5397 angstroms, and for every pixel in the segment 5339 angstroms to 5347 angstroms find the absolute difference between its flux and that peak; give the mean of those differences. 0.051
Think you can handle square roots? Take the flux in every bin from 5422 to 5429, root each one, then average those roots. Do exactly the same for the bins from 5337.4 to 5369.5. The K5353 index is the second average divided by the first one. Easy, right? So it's 1.04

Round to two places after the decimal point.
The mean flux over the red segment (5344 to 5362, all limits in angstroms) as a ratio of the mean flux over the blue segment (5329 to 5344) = 0.99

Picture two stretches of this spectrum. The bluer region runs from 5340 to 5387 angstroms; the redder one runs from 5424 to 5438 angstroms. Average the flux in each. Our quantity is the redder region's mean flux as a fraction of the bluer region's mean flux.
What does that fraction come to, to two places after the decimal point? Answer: 0.97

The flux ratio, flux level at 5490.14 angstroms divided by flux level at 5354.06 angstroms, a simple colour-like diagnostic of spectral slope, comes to 0.83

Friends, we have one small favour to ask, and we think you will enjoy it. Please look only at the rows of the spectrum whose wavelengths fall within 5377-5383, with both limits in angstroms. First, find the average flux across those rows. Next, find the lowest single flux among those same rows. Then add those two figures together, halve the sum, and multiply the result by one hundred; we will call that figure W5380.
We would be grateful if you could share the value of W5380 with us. 81.1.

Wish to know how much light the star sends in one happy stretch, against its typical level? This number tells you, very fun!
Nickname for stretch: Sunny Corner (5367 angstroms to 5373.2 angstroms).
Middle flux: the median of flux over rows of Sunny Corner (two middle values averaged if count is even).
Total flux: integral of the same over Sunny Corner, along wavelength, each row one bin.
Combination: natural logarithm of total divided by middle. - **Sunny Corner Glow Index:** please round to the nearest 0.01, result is 1.80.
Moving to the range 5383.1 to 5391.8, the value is 2.17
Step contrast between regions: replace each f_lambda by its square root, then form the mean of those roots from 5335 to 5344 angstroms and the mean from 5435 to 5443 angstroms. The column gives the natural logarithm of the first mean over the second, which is 0.026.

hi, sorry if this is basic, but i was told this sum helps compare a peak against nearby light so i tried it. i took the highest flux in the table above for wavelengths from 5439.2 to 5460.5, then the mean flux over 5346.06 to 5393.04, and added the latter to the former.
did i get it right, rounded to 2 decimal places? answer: 1.98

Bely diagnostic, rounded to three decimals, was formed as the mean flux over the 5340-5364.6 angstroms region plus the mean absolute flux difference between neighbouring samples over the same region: 1.080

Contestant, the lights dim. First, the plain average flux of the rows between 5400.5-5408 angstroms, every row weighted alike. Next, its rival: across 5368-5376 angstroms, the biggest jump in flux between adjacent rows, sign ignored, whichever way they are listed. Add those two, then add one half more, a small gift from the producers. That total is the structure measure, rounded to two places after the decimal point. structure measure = 1.46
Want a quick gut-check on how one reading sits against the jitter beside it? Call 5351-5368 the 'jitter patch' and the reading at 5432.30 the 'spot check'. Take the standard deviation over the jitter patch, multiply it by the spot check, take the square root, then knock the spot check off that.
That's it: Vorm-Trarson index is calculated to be -0.70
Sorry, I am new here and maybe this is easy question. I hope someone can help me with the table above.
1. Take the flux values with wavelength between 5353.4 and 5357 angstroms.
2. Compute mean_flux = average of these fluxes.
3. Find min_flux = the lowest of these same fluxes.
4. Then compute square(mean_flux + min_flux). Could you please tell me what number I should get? 3.5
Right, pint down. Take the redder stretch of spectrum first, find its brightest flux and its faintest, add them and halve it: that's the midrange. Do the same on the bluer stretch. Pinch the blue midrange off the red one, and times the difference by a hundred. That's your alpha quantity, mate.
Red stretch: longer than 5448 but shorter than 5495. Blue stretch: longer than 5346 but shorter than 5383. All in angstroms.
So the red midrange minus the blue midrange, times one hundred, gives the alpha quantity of 2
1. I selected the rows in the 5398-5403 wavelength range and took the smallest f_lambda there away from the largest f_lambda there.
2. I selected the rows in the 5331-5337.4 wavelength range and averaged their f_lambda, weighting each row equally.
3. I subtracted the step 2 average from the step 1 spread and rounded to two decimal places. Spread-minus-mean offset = -0.82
